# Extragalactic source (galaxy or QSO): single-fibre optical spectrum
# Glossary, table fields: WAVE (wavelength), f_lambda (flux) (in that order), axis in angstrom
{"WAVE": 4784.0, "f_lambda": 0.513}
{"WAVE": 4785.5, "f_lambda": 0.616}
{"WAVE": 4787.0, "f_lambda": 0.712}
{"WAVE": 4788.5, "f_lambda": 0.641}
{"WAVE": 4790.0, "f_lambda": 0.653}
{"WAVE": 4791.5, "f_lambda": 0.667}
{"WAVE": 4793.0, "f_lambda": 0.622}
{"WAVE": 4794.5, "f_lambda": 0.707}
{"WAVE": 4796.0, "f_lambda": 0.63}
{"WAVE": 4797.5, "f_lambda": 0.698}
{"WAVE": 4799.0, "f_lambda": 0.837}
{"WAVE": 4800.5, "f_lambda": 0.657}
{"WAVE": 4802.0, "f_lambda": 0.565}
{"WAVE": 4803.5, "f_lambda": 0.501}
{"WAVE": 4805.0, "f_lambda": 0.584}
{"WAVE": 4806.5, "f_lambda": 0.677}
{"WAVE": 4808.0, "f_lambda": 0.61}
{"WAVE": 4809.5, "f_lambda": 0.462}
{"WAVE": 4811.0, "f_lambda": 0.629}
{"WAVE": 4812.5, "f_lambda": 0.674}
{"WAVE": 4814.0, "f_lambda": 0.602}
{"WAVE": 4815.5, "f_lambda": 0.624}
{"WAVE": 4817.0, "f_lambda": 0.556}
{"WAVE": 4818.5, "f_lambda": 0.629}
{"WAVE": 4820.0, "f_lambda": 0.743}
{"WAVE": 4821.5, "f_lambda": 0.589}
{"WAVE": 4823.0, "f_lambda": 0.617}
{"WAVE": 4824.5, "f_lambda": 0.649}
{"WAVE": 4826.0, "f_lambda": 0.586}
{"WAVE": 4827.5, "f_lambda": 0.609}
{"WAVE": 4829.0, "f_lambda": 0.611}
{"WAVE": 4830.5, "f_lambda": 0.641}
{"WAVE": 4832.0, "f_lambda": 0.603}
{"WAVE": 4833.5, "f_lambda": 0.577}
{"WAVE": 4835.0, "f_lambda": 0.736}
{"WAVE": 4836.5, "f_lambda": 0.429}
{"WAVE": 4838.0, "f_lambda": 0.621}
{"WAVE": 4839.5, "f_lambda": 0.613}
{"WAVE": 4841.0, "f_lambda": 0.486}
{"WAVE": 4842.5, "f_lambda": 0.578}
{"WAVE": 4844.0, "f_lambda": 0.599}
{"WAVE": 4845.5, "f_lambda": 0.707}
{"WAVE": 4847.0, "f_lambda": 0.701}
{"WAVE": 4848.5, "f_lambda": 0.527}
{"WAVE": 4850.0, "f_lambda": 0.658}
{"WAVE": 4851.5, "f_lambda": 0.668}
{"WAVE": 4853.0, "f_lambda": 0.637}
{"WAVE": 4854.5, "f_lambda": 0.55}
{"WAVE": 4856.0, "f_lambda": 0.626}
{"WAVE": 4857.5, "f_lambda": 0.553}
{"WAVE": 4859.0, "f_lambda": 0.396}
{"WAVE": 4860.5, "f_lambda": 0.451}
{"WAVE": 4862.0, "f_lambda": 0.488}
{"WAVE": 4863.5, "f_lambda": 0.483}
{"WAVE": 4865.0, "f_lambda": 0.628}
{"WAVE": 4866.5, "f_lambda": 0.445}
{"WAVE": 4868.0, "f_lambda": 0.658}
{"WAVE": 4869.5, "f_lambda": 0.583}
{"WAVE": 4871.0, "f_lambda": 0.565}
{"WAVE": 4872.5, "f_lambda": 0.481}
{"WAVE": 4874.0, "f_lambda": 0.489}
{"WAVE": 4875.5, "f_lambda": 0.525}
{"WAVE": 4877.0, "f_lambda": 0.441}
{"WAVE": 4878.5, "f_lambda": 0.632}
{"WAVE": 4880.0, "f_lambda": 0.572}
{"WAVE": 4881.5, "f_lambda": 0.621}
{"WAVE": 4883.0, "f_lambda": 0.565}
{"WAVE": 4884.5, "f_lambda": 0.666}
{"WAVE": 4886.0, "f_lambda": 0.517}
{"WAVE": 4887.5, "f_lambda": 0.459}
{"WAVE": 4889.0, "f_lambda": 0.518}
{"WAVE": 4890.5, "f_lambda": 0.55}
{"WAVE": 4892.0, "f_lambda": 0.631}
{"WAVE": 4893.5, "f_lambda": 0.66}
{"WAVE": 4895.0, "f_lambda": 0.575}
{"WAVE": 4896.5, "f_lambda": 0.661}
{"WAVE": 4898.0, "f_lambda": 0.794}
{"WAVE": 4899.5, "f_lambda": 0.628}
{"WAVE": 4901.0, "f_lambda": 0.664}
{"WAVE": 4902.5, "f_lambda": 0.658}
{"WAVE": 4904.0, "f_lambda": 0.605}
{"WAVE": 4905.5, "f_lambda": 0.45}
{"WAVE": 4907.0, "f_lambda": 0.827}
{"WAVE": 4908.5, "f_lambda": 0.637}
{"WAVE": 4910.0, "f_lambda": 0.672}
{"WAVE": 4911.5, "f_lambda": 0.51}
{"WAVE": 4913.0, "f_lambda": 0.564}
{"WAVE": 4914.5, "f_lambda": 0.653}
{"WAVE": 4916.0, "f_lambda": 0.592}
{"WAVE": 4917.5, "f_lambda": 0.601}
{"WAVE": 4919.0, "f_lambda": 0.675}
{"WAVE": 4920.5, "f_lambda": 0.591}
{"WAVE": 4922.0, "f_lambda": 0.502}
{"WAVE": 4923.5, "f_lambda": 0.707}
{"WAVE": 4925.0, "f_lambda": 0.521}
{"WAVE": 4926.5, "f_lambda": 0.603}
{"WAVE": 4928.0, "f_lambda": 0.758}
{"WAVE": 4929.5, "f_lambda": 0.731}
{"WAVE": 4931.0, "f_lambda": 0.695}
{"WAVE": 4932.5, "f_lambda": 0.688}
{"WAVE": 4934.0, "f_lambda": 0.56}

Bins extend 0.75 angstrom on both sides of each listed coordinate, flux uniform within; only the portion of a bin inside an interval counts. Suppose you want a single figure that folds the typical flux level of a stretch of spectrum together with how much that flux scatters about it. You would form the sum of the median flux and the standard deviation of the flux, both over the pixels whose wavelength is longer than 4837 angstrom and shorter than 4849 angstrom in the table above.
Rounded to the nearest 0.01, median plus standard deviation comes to 0.68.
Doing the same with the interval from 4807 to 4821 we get 0.70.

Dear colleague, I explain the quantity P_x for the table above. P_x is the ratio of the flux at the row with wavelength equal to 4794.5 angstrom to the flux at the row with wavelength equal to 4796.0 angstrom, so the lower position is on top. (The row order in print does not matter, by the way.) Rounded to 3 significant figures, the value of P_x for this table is 1.12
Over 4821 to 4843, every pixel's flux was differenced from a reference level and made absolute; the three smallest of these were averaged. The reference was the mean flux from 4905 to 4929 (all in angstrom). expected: 0.003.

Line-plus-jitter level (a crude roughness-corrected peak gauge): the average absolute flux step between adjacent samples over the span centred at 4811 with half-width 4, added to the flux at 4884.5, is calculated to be 0.77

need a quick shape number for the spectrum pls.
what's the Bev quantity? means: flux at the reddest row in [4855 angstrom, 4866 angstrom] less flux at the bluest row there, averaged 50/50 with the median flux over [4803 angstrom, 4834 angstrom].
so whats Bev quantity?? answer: 0.306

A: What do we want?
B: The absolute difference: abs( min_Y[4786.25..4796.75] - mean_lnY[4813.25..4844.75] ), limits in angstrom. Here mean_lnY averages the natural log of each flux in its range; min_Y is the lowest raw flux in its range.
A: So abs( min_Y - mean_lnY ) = 1.13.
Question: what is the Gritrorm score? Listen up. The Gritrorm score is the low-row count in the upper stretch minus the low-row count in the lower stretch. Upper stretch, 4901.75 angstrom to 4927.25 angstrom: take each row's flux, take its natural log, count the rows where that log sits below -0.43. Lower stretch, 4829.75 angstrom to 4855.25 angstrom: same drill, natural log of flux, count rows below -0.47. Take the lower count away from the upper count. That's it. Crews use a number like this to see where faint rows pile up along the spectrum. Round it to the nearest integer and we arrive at 1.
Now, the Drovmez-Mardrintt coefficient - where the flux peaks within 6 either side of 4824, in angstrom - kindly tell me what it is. 4820.0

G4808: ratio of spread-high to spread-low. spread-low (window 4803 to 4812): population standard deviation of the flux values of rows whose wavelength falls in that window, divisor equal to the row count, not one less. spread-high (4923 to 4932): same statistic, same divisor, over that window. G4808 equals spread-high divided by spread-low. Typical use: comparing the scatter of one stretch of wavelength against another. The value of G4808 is 1.11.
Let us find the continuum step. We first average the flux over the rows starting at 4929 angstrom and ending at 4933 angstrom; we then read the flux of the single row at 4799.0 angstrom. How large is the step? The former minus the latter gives -0.13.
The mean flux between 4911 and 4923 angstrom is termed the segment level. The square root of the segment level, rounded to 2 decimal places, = 0.77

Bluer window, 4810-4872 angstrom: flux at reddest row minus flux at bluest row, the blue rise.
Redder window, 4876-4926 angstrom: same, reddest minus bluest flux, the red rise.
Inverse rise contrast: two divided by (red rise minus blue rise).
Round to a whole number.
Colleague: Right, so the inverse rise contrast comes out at 14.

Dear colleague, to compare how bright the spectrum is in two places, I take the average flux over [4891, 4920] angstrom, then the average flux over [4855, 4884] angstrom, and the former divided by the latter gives 1.18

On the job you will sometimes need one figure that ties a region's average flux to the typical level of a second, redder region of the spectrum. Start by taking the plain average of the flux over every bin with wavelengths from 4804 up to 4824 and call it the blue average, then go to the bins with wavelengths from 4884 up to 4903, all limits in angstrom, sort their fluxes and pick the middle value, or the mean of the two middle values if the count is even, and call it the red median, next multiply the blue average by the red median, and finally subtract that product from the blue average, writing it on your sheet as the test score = 0.227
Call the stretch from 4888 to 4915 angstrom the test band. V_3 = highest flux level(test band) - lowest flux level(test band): 0.38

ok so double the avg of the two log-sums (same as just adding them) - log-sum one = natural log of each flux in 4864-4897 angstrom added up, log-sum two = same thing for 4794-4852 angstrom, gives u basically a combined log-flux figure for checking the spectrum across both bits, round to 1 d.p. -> -31.7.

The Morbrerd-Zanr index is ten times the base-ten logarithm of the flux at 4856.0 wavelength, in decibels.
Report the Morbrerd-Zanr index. -2.0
